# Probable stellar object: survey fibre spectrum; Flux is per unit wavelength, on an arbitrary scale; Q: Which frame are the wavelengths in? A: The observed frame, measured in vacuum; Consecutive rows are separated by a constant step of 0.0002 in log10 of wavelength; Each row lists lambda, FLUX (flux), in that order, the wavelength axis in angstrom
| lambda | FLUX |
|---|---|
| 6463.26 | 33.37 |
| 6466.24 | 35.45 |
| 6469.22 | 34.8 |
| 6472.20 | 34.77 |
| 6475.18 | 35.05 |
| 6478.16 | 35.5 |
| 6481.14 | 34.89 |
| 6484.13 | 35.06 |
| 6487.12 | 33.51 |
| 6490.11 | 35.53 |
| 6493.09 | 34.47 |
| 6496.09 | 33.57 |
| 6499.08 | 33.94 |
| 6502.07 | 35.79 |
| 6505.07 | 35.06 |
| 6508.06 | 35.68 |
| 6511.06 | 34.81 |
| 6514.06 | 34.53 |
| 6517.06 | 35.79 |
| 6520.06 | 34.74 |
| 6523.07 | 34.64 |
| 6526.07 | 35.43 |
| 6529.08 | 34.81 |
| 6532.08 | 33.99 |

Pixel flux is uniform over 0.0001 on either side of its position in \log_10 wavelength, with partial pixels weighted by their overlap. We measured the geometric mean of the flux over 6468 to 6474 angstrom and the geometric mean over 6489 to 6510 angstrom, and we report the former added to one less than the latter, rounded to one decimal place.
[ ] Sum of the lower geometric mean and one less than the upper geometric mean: 68.6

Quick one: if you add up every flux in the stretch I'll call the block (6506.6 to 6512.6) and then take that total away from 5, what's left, -65.5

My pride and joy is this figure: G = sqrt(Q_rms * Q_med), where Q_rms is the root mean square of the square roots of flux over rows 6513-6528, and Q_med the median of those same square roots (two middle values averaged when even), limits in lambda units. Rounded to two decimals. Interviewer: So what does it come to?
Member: 5.91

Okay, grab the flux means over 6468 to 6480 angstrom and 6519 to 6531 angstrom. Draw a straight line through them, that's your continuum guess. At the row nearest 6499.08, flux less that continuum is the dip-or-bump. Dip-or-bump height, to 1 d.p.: -1.0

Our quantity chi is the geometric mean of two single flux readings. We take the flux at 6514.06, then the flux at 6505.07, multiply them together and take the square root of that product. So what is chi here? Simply 34.79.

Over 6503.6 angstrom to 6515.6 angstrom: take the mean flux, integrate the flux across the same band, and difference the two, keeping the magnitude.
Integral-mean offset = 385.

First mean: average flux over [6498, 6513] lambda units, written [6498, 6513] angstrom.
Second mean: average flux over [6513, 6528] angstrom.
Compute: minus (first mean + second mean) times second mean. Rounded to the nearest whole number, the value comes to -2455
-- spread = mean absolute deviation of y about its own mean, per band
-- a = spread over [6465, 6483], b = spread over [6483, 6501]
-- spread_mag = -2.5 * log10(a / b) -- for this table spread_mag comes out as 1.01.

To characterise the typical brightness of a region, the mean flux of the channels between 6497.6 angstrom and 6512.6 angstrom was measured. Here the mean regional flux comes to 35.1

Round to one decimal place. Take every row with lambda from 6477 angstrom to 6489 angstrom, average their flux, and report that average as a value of 34.7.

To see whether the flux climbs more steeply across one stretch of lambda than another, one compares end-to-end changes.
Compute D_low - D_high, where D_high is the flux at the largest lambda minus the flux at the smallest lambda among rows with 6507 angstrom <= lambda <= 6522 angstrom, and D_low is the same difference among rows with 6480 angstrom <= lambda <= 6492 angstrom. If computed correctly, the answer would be 1.6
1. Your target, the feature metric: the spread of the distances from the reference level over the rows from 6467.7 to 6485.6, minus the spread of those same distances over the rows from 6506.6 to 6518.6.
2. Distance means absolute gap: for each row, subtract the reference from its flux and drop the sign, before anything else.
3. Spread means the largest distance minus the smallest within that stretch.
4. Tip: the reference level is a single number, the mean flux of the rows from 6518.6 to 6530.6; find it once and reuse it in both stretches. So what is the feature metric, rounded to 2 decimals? -0.21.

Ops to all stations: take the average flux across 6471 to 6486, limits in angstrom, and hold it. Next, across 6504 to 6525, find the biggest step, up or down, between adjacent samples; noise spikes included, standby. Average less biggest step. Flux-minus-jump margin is 33.8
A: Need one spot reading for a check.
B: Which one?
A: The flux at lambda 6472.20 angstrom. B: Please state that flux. 34.77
